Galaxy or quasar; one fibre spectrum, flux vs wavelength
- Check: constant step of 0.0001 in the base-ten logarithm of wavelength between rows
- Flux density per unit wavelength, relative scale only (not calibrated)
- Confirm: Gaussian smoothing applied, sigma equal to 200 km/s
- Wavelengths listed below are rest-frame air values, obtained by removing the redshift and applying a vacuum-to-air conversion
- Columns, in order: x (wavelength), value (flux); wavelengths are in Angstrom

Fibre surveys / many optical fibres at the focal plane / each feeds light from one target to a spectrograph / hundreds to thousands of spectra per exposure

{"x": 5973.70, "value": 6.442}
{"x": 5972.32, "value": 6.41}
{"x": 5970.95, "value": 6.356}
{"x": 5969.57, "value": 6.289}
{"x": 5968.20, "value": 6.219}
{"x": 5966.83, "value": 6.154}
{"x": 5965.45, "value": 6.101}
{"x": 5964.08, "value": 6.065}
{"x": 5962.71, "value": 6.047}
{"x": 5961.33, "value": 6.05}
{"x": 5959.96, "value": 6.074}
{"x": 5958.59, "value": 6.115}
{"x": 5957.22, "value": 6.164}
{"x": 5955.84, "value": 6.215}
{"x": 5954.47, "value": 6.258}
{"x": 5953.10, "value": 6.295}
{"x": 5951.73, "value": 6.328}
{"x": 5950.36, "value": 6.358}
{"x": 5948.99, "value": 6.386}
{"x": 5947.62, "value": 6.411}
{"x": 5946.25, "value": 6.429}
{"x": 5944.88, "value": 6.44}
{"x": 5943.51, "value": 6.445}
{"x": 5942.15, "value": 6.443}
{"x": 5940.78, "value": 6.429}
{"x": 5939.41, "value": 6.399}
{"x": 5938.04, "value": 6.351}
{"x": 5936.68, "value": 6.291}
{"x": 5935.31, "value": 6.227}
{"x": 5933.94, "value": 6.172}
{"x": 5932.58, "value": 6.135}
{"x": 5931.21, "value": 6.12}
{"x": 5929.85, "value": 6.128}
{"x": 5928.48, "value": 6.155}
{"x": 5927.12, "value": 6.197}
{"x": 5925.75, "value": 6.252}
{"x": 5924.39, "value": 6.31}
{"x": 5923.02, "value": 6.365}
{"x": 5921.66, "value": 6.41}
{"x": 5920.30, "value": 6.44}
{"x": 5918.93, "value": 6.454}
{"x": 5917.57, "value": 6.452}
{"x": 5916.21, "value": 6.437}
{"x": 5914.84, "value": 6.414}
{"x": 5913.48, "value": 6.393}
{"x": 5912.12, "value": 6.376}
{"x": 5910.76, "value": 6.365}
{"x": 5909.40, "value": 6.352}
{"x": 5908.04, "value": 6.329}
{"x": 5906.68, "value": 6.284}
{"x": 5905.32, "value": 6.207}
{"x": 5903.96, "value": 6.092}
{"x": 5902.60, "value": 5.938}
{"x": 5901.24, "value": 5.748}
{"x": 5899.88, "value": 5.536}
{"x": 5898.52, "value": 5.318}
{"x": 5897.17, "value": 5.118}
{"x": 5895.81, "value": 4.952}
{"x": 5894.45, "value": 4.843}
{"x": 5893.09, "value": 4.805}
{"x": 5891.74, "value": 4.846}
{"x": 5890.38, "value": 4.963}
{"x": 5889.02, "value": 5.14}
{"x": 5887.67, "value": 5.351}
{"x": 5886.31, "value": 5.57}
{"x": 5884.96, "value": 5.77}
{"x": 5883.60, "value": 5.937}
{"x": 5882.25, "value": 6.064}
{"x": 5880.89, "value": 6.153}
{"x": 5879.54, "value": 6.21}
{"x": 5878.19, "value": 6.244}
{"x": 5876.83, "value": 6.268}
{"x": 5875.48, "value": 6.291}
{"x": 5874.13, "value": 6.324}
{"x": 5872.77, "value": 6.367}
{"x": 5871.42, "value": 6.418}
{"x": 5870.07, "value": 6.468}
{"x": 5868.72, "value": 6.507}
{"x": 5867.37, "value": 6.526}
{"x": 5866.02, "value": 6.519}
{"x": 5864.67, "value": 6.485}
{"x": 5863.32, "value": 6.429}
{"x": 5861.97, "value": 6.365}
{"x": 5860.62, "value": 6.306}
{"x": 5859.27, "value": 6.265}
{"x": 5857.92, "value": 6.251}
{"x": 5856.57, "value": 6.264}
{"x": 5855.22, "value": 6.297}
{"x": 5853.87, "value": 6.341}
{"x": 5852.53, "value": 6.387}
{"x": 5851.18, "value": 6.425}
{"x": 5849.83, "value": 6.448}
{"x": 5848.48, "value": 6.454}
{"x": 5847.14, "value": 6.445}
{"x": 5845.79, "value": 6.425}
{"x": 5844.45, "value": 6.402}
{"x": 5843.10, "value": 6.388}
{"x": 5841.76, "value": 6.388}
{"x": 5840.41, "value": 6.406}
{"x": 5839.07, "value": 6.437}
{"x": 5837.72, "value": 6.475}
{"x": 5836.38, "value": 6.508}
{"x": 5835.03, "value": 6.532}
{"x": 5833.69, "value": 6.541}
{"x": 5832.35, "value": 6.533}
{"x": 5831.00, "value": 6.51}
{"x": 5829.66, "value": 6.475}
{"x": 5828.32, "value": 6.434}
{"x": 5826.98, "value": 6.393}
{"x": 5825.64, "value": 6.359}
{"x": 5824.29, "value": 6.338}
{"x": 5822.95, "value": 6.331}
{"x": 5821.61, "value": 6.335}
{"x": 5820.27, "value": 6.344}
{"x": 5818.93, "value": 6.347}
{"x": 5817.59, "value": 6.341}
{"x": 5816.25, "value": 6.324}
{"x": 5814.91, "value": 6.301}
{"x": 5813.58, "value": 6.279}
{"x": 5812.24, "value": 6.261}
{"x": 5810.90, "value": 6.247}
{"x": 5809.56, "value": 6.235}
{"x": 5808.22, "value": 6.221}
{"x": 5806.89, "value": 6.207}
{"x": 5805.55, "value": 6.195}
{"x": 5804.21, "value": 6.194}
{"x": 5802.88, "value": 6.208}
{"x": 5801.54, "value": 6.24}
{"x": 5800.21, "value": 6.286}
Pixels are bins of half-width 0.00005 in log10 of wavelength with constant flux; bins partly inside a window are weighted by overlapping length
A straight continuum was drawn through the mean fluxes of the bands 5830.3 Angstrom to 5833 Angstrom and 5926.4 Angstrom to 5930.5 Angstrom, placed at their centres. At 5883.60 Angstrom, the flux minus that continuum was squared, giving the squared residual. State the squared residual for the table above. 0.15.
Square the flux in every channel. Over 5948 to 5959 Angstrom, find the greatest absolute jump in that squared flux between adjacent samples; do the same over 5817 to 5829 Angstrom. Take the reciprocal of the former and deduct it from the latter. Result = -1.1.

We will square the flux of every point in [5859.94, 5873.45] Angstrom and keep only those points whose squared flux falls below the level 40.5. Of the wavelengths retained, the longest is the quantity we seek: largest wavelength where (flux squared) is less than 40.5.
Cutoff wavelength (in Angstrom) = 5860.62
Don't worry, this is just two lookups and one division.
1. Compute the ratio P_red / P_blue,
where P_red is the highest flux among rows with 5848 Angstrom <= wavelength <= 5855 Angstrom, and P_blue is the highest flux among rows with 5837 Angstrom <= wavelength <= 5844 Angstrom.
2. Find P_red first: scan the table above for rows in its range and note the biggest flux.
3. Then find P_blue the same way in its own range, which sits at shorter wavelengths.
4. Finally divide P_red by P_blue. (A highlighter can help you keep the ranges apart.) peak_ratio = 1.00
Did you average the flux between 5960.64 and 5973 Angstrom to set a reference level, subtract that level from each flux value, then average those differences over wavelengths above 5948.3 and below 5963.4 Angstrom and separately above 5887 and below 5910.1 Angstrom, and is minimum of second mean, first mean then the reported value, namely -0.67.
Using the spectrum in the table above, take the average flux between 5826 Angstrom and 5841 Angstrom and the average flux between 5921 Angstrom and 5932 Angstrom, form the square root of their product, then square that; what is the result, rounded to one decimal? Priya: 40.4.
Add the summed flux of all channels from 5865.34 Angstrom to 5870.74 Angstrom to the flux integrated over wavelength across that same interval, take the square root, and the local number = 7.82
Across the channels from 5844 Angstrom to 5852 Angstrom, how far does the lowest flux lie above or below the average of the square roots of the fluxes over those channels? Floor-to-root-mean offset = 3.87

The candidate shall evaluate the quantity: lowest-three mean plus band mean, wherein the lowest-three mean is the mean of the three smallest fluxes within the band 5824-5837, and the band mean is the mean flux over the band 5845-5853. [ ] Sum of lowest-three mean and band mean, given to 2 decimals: 12.79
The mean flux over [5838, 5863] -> 6.37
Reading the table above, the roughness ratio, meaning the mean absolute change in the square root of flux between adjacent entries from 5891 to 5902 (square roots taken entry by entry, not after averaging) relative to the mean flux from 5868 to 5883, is 0.0049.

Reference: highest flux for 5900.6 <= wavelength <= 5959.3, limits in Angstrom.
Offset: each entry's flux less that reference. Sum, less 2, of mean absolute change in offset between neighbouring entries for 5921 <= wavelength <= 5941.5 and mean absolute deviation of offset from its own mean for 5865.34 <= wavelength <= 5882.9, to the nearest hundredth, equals -1.84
